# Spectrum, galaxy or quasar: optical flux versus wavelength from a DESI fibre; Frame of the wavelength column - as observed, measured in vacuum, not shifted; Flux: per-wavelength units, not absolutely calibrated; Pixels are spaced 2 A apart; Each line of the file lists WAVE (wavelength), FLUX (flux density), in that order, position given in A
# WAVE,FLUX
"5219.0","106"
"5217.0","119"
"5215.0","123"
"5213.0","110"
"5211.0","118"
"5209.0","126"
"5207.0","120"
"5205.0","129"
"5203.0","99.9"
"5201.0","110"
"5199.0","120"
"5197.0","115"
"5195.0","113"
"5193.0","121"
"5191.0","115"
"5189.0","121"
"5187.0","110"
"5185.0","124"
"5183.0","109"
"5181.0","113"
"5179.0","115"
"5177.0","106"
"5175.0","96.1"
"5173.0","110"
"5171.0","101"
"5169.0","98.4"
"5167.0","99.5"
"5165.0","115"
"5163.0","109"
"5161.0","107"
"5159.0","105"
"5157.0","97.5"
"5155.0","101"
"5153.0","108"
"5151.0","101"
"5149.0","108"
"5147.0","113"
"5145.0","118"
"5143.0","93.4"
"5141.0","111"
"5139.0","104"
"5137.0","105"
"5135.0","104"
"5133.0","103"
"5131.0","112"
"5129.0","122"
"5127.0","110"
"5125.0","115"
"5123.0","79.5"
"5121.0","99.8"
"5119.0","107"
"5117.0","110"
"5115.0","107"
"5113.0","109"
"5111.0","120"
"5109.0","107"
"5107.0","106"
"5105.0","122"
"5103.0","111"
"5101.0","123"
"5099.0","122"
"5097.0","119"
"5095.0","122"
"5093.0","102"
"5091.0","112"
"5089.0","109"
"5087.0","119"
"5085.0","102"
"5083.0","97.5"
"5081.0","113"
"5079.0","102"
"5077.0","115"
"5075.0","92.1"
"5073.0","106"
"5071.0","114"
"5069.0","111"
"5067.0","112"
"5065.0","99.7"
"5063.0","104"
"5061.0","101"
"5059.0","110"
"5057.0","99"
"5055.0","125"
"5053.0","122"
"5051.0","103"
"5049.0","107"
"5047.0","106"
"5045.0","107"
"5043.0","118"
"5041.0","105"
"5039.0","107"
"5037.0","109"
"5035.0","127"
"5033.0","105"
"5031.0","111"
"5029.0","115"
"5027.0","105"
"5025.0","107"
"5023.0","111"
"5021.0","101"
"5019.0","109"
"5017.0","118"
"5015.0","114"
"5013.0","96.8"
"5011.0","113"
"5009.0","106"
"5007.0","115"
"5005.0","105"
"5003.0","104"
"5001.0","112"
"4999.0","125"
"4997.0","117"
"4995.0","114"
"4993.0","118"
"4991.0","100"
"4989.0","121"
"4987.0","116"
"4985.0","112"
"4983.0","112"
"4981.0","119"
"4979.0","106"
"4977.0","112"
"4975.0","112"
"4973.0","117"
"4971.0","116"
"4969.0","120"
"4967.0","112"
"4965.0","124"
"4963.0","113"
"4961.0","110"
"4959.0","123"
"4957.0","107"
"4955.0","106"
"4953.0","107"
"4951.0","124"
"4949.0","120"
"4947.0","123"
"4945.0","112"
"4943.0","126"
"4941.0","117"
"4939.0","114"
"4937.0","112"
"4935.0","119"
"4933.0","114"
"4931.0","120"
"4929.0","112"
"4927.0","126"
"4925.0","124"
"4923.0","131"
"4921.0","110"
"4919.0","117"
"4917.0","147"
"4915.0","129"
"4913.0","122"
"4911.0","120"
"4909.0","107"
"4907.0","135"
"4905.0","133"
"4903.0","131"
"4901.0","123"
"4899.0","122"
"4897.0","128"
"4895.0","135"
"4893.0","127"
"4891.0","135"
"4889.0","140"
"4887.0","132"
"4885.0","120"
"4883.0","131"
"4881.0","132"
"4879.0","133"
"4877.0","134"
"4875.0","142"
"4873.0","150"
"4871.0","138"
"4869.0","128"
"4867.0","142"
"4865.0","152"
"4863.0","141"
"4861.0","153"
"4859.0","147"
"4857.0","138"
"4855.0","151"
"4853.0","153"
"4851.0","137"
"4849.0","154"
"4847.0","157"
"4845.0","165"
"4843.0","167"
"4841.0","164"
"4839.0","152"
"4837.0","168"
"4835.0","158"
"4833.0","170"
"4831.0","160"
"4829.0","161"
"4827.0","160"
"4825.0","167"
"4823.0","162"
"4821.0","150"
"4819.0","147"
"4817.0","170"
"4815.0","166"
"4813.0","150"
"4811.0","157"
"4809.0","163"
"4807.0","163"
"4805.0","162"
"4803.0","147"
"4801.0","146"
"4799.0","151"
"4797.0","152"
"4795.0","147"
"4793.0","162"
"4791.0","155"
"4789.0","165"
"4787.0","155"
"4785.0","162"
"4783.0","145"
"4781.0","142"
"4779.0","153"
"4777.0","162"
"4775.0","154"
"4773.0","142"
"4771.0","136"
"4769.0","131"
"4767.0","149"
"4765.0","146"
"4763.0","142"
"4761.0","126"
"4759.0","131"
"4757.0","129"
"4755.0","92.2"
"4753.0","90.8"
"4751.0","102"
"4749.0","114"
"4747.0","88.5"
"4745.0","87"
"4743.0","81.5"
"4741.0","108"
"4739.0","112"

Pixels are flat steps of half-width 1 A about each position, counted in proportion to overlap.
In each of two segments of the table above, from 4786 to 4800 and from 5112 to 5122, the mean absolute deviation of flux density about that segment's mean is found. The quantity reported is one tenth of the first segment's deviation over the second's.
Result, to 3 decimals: 0.174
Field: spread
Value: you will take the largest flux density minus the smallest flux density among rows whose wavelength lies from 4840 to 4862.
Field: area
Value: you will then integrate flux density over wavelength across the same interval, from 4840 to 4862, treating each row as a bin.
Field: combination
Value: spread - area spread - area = -3342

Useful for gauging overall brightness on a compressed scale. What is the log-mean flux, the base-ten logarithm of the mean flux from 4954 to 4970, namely 2.06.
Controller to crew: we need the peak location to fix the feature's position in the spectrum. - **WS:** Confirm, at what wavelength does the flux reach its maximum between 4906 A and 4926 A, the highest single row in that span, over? 4917.0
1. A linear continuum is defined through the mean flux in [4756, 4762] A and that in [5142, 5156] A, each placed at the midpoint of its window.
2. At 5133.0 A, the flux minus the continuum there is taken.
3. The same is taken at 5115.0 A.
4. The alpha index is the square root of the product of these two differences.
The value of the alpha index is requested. 2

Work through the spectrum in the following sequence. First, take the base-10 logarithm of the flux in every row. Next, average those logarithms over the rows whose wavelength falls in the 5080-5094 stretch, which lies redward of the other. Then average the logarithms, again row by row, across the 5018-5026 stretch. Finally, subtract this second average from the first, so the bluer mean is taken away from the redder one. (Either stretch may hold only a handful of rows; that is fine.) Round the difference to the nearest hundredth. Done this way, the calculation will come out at 0.00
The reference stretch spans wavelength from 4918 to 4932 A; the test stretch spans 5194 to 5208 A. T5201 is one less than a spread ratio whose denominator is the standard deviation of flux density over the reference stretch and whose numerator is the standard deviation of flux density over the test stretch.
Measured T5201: 0.21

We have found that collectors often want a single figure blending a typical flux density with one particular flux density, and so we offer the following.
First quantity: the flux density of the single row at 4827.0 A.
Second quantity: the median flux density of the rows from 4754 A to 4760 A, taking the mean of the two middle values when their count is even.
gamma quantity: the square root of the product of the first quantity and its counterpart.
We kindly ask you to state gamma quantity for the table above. 144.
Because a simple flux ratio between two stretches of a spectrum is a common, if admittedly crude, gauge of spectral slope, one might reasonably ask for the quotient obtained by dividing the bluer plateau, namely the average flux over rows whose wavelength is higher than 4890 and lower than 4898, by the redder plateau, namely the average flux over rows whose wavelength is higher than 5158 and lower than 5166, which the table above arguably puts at 1.20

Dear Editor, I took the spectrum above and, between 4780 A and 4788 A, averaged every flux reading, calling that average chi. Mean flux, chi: 151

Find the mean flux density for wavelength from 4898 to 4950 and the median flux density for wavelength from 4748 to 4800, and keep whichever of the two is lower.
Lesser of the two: 122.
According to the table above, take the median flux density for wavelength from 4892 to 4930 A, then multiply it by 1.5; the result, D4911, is 189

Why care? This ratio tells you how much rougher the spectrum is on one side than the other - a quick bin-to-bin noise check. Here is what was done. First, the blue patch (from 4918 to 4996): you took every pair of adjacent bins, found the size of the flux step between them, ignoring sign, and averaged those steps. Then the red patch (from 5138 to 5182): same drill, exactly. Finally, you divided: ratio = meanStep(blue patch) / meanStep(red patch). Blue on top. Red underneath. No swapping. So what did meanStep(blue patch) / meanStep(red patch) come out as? 1.0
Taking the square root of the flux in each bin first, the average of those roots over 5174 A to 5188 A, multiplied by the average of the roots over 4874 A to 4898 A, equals 121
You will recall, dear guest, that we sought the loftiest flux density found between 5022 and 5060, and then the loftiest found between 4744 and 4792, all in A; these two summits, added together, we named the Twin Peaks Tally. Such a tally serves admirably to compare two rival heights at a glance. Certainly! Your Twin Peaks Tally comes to 292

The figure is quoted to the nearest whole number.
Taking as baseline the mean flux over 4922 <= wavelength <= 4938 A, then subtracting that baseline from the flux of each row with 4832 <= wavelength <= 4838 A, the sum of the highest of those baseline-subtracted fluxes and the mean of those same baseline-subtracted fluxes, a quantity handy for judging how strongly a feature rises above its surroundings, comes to 96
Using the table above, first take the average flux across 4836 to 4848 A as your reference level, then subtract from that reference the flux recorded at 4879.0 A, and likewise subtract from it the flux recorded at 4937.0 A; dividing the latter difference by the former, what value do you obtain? 1.7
